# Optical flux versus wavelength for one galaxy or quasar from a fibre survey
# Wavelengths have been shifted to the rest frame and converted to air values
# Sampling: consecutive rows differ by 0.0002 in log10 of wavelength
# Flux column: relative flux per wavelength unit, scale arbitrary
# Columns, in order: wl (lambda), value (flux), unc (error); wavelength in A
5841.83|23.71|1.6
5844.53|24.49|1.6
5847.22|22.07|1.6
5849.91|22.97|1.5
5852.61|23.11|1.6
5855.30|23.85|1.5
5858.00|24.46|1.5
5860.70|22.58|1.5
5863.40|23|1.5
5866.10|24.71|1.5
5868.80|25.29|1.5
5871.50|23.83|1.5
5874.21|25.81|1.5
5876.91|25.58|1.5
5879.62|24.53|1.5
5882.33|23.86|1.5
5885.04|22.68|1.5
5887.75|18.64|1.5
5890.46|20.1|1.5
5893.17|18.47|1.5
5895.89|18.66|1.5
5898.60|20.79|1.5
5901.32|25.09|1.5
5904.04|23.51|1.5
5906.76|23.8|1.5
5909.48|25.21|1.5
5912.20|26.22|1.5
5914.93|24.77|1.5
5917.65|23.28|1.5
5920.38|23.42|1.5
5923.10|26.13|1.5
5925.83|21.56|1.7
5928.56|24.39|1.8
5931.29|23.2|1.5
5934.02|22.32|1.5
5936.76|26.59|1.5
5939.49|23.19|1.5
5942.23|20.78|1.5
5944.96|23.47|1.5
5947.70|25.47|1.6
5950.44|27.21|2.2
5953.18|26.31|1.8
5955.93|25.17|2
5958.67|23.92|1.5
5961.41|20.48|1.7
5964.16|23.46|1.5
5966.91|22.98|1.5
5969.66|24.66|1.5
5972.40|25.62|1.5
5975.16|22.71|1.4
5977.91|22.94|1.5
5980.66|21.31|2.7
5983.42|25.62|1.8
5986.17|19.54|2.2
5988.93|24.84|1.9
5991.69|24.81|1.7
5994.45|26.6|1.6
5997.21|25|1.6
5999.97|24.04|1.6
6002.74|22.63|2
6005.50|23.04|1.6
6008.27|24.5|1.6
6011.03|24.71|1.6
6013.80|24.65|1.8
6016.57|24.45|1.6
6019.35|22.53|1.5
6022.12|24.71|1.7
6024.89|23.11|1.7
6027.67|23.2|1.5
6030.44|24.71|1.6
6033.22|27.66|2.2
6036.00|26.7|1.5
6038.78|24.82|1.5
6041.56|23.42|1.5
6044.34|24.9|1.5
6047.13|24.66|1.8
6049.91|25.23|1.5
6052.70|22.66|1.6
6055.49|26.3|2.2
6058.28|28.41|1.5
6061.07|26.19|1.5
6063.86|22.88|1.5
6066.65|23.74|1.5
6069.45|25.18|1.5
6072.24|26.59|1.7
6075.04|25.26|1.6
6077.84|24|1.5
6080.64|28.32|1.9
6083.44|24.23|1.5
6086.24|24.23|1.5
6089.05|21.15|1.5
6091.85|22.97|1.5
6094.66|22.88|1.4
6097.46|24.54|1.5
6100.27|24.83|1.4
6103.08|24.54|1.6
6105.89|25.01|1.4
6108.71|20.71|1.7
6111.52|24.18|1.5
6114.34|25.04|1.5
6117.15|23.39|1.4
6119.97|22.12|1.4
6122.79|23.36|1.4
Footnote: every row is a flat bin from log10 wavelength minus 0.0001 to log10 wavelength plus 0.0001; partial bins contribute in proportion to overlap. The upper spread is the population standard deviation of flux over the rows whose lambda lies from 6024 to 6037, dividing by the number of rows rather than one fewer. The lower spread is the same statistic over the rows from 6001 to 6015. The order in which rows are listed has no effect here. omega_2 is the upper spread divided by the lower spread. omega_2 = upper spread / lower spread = 2.1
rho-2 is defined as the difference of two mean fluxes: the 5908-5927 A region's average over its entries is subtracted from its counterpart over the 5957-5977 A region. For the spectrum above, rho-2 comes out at -0.97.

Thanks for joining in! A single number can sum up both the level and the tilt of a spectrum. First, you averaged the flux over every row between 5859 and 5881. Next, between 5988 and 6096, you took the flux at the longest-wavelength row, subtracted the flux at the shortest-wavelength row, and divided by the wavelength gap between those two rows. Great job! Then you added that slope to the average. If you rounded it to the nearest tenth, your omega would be 24.4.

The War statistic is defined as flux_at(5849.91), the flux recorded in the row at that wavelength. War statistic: 22.97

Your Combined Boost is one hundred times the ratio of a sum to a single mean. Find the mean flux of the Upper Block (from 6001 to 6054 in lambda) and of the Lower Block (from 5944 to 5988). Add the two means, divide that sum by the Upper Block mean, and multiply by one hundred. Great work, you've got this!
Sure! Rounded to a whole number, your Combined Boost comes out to 198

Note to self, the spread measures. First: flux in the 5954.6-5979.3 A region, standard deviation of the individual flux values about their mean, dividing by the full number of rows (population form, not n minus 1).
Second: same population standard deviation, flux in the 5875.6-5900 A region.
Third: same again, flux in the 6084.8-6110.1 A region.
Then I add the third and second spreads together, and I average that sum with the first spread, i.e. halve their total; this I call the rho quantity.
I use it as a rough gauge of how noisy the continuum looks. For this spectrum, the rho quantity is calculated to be 2.78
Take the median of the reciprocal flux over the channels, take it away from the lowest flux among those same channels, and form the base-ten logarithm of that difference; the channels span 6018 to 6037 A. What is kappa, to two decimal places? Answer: 1.35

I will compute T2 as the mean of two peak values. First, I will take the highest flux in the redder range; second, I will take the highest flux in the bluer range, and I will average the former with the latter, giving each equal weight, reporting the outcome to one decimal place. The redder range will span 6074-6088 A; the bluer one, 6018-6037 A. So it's 28.0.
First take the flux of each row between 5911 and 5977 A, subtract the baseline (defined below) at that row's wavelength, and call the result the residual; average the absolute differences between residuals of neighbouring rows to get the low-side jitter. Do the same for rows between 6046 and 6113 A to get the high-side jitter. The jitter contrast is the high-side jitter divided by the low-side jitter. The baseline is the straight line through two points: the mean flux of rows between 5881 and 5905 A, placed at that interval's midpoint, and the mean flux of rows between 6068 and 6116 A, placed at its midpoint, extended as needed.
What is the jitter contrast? 0.94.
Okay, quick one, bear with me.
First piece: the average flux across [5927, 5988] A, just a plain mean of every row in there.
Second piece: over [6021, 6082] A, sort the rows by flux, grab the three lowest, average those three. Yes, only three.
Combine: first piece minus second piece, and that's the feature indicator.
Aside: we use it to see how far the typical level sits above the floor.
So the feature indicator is 0.8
